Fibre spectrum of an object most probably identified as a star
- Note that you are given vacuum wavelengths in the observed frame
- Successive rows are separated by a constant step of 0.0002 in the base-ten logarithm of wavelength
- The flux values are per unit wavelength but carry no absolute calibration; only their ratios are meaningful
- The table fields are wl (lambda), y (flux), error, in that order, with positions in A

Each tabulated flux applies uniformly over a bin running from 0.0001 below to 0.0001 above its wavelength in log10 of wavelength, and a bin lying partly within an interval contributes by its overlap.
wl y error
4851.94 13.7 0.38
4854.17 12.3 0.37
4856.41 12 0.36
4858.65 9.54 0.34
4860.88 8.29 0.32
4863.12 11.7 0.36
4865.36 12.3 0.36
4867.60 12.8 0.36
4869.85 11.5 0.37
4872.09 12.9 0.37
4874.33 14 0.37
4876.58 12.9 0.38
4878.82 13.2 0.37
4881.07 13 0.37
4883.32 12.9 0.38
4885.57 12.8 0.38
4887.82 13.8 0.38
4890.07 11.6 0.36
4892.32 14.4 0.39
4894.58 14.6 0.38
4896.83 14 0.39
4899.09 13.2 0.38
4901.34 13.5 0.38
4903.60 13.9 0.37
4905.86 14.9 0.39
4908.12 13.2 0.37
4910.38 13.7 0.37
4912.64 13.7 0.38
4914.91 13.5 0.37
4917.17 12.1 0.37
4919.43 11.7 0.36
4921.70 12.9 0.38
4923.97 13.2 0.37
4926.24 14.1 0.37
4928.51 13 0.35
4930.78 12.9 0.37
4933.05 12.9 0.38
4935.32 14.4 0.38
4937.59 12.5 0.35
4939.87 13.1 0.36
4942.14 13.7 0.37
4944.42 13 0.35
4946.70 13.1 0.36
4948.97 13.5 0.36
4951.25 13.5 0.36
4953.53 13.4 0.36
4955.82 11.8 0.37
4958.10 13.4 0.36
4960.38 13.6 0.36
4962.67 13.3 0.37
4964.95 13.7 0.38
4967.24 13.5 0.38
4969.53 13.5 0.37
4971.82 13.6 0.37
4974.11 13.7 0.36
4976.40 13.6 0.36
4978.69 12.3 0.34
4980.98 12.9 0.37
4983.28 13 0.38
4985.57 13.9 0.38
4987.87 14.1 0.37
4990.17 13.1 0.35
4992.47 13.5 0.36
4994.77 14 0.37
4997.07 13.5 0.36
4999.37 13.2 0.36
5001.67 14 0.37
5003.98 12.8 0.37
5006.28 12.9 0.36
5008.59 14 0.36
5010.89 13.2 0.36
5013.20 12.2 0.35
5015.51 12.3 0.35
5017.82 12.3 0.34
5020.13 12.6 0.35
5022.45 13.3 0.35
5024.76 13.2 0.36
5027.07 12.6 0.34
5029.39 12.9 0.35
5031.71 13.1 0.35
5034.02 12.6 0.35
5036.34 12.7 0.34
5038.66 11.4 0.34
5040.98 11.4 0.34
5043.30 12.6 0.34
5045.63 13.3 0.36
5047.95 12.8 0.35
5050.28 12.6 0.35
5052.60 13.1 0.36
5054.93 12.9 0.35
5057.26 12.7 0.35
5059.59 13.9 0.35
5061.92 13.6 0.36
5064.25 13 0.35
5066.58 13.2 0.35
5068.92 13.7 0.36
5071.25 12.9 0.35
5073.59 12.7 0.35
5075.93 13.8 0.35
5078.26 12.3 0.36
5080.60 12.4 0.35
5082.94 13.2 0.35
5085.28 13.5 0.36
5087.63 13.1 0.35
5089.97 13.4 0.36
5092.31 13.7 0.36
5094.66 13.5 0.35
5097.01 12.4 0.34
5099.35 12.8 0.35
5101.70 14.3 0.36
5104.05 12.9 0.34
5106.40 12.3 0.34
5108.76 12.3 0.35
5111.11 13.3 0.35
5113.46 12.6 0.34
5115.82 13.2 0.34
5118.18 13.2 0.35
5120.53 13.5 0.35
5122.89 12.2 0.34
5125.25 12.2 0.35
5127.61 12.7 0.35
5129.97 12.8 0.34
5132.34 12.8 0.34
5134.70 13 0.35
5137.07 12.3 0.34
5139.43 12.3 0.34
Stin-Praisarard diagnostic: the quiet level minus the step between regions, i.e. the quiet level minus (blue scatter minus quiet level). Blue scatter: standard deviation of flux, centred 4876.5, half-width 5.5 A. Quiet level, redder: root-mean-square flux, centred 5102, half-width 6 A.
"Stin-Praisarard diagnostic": 25.5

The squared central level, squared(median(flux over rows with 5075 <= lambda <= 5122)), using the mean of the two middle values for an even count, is 174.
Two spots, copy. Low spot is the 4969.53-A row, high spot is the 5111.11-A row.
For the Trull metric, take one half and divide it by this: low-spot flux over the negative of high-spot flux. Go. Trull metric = -0.493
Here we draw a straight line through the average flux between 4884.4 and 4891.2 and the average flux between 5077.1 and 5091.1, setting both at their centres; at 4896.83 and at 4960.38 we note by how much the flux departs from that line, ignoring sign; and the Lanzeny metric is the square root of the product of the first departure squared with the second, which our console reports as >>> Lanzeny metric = 1.1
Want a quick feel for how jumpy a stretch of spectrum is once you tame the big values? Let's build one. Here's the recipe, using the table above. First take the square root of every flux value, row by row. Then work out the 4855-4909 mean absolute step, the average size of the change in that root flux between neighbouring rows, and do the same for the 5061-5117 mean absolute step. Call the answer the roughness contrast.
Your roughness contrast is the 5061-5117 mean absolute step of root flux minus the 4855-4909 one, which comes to -0.068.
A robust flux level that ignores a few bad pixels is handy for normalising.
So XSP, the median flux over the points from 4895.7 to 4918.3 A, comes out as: 13.6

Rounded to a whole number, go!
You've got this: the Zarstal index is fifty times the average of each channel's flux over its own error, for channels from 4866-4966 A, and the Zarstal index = 1788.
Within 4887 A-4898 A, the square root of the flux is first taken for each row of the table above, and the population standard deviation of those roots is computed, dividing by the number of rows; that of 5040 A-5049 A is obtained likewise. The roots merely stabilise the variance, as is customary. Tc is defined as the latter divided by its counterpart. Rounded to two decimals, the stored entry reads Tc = 0.67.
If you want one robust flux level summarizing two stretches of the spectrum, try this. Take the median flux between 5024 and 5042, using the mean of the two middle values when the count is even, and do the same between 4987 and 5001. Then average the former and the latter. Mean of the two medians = 13.1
